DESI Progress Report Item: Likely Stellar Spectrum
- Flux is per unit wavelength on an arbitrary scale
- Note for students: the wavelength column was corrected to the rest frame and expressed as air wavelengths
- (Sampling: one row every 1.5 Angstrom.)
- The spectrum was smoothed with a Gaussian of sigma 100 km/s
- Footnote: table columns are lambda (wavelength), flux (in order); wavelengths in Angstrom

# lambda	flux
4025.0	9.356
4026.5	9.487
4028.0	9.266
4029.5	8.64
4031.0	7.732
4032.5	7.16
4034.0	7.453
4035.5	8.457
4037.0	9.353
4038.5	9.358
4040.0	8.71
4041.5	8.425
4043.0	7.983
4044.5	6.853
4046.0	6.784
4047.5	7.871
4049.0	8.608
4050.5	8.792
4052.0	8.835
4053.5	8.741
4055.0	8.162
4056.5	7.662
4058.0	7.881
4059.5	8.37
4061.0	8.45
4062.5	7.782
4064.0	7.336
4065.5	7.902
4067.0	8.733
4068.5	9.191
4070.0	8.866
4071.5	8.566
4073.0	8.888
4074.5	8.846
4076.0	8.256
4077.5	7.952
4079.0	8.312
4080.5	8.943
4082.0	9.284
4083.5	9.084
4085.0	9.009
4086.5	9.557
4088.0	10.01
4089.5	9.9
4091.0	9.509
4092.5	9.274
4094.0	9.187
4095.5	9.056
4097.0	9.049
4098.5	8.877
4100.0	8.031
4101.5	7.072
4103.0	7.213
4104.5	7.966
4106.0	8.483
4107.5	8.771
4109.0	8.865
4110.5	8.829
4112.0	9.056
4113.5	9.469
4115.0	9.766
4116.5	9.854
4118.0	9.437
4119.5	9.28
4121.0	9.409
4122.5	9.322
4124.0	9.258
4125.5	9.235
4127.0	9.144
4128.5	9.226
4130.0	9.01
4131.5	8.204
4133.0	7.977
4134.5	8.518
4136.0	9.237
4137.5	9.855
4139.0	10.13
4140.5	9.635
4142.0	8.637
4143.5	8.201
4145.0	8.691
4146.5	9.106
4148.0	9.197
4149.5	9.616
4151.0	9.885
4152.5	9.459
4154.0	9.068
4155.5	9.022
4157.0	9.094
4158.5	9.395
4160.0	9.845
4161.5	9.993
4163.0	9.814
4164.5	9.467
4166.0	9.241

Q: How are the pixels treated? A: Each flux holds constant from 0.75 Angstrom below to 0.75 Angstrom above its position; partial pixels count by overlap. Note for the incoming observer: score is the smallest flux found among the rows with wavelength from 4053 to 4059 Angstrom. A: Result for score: 7.662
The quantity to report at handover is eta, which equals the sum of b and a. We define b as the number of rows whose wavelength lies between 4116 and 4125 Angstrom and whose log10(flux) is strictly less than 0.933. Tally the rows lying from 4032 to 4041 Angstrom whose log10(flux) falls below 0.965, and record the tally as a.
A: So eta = 4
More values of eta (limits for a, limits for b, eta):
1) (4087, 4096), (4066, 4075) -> 3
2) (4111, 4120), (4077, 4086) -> 3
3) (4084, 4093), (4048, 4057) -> 3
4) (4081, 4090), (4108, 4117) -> 2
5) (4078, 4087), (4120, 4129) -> 4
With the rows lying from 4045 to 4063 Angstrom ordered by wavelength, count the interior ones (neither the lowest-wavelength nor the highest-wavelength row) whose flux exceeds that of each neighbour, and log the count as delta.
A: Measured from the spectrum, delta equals 2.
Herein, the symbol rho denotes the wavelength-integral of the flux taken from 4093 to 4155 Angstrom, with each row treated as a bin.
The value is 557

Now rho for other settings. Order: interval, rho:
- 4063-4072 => 76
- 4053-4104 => 439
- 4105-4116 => 99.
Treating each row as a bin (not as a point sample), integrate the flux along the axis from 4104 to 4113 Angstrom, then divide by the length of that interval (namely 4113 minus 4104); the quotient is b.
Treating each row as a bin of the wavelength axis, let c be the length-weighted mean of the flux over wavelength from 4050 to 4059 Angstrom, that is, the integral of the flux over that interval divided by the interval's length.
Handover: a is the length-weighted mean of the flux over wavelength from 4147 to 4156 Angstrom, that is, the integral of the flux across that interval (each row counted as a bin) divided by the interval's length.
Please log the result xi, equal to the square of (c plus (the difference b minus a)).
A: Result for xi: 59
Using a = 9.4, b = 8.7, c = 8.3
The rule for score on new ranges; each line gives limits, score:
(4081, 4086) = 9.009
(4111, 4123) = 9.056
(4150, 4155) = 9.068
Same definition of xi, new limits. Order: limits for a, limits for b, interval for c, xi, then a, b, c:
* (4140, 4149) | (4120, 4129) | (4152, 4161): 94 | 8.9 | 9.3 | 9.3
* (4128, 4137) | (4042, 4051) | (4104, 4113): 61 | 8.7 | 7.8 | 8.7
